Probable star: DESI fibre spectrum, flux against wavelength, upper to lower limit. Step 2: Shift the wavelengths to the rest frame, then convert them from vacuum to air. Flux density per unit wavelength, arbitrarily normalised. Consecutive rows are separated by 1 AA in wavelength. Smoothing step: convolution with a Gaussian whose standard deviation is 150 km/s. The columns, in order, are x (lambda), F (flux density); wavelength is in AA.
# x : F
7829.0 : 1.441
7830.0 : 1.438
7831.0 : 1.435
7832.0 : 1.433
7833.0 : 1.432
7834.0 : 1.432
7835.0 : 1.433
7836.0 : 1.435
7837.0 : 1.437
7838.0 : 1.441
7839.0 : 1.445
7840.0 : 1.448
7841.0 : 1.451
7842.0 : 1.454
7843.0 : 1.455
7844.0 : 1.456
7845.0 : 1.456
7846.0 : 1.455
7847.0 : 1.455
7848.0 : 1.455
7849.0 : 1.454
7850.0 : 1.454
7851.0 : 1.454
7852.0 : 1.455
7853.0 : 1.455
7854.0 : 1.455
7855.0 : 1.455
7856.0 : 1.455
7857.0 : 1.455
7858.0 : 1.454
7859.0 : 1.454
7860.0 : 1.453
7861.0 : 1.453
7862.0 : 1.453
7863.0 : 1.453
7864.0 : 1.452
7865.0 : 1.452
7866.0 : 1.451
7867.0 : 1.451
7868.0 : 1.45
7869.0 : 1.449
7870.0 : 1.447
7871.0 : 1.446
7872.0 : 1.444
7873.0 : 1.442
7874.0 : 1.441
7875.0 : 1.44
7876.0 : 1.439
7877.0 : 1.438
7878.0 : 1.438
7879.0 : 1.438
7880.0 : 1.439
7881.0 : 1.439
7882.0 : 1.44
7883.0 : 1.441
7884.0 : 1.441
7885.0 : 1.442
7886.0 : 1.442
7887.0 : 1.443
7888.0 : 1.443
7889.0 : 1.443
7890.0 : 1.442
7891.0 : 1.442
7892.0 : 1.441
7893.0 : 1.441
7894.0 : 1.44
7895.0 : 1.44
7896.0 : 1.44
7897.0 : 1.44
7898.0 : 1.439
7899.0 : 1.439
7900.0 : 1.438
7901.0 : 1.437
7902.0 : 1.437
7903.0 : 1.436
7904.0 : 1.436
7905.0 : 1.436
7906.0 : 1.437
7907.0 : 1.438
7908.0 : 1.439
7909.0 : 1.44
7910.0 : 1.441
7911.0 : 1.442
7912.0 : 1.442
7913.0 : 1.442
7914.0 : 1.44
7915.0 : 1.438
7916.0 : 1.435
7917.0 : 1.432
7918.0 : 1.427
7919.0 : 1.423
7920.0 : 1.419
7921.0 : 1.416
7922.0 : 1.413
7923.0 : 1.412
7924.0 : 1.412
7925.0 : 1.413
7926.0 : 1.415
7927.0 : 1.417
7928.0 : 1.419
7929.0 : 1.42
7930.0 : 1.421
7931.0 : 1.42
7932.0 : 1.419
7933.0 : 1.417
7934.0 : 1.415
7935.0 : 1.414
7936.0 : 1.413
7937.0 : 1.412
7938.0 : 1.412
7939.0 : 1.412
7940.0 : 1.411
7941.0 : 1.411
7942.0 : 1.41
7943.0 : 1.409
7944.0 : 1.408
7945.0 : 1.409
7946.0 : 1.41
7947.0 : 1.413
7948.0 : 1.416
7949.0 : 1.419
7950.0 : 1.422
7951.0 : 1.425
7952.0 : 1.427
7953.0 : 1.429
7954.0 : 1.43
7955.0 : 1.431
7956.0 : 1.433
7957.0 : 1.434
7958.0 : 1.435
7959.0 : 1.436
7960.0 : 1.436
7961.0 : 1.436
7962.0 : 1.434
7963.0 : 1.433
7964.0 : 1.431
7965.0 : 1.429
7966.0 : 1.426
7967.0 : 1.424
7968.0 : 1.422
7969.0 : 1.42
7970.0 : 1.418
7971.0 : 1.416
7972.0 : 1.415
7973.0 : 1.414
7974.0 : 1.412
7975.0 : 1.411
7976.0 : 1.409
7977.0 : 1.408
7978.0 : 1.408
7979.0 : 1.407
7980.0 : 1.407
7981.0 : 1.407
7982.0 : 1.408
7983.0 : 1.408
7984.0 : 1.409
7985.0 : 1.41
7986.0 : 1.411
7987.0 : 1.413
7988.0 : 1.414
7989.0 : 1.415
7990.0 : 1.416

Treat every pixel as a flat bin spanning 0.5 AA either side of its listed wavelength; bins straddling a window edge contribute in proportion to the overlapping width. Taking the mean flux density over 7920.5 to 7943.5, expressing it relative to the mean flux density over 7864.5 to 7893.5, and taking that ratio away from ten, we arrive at 9.02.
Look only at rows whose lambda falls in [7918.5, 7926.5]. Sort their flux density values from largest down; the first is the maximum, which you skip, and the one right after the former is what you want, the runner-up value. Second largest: 1.419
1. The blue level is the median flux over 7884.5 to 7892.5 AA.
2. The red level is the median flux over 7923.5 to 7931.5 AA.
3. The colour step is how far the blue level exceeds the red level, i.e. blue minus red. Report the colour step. 0.024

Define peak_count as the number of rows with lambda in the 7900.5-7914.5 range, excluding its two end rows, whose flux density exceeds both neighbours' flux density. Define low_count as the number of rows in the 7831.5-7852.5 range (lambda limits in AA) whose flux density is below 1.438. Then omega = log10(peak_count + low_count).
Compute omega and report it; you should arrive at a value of 0.78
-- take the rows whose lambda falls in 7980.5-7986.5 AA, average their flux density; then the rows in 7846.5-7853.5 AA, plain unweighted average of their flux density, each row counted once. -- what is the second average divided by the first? 1.03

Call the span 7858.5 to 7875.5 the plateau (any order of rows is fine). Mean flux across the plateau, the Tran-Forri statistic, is 1.45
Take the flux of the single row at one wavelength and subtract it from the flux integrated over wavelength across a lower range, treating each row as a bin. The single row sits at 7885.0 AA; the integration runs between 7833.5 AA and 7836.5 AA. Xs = 2.86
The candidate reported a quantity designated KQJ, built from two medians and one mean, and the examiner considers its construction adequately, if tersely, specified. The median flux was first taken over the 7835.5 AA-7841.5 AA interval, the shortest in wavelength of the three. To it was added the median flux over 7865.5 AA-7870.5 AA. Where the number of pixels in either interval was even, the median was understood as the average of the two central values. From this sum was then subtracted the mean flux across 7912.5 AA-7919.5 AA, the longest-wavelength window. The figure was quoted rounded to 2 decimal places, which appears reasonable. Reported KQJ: 1.46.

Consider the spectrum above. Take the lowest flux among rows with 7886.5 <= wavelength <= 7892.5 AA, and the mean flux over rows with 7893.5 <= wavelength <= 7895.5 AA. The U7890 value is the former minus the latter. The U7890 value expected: 0.0010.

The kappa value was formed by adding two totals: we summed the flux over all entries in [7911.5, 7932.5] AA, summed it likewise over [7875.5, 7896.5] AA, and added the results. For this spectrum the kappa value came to 60.1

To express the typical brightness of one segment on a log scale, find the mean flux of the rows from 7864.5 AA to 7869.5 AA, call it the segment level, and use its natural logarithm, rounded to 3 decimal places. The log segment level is 0.372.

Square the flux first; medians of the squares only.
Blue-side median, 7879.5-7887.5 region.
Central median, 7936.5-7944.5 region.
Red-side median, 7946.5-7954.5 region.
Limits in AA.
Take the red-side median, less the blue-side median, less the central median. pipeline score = -2.04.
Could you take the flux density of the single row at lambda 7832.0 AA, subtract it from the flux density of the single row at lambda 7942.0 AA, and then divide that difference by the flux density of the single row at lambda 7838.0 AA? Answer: -0.016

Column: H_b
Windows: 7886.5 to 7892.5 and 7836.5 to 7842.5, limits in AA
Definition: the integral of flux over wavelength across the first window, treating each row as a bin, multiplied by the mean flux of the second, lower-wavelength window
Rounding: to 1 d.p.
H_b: 12.5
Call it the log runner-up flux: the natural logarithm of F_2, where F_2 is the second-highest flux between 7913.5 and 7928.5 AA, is 0.363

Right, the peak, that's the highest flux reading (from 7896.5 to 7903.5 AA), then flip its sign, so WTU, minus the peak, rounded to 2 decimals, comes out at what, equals -1.44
